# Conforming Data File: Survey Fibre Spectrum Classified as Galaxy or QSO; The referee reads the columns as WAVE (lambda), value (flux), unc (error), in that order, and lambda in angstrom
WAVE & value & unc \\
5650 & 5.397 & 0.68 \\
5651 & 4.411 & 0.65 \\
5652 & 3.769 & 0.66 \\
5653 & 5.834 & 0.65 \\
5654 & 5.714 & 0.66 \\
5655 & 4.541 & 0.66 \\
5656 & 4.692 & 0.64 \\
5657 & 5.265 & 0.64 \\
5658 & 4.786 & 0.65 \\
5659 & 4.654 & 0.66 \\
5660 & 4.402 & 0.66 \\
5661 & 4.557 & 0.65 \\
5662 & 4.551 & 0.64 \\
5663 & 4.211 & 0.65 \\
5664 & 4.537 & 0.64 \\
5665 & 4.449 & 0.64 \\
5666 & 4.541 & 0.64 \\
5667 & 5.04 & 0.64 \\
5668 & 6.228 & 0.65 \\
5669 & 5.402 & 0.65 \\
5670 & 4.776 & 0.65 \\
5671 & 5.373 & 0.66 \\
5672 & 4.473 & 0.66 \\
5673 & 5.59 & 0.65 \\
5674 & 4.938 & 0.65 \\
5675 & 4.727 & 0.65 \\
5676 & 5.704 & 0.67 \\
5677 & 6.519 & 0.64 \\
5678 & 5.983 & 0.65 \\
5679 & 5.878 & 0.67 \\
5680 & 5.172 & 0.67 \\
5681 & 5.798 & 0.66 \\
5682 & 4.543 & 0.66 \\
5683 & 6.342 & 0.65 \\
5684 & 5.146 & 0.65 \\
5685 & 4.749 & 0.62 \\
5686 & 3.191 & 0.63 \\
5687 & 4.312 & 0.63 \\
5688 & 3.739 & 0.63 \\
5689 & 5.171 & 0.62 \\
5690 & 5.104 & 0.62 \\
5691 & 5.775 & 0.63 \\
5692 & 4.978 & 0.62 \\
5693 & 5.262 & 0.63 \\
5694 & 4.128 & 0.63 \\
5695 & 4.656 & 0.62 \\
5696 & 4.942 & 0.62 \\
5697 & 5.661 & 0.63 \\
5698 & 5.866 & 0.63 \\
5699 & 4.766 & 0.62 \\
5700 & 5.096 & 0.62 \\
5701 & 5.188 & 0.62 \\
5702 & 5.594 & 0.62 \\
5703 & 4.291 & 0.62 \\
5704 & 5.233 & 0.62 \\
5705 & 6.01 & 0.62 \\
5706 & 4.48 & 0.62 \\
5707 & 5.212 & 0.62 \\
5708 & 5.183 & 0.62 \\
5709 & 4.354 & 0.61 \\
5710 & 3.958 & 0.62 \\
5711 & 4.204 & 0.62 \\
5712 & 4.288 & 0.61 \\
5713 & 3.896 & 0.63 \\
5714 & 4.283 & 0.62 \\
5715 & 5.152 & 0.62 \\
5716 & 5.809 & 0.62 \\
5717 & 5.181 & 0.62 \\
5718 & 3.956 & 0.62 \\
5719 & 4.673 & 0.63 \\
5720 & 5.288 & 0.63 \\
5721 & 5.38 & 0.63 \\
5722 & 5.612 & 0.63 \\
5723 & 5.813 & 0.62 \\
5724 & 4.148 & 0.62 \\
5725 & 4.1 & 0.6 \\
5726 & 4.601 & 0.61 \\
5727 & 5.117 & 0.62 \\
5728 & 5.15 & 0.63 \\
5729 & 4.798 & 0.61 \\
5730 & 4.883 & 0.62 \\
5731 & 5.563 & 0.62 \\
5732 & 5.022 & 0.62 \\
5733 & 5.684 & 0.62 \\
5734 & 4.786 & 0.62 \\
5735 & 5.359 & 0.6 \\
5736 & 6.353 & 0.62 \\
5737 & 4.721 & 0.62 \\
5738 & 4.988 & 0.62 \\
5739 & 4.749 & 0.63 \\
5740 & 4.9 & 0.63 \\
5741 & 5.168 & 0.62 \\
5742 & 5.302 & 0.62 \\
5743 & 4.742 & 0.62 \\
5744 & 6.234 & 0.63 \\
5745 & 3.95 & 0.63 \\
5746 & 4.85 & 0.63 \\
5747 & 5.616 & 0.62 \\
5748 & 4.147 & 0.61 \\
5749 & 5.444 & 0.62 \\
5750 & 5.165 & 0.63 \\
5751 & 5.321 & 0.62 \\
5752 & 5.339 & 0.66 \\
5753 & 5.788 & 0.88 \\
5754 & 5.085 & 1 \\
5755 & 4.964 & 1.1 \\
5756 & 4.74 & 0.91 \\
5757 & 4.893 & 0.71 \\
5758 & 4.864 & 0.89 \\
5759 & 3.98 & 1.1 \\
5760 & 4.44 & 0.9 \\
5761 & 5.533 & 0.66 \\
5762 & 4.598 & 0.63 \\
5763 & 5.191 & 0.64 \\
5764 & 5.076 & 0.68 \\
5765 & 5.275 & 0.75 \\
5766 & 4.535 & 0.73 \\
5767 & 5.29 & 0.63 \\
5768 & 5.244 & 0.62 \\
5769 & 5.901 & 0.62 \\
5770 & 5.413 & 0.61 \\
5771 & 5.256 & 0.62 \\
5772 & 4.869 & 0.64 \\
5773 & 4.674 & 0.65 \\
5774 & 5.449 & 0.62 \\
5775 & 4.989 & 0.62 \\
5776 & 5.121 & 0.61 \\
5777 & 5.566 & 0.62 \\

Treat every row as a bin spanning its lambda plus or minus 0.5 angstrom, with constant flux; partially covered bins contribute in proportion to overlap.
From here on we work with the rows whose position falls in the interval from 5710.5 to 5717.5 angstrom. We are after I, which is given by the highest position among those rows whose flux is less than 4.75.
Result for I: 5714 angstrom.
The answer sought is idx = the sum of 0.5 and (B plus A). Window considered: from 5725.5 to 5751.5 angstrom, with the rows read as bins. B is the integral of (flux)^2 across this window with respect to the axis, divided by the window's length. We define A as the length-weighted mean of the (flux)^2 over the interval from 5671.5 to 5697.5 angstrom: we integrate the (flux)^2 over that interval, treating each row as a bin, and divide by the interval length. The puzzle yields 53.3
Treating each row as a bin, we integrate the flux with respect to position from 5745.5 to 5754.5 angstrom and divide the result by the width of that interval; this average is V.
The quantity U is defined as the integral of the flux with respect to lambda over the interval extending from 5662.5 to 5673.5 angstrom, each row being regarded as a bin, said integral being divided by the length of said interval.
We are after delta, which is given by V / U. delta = 1.05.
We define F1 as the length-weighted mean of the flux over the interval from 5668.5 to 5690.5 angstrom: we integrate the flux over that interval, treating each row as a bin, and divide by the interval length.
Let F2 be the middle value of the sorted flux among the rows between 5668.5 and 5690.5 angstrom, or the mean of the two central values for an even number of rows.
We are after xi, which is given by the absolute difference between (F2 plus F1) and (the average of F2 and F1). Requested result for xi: 5.14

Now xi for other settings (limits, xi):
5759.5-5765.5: 5.08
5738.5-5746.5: 4.93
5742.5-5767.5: 5.04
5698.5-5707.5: 5.14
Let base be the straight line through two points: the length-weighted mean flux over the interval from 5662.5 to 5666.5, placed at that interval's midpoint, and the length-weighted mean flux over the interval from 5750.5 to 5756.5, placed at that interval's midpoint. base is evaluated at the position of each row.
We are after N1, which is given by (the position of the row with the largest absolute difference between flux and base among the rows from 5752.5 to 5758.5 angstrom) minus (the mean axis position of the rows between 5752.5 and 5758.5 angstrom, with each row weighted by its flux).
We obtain -2.4 angstrom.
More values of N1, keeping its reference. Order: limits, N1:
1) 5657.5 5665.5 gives -3.5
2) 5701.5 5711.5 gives -1.3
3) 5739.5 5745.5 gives 2.5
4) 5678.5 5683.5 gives 2.0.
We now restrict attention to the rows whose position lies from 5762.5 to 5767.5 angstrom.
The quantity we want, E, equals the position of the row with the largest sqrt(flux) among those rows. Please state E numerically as 5767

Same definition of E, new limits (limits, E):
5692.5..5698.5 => 5698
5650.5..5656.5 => 5653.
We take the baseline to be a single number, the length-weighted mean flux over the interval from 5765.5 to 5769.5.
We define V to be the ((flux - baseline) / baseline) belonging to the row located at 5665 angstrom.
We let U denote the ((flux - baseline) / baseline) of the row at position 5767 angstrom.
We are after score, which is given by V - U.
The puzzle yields -0.16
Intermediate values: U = 0.01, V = -0.15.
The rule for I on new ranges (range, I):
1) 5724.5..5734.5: 5726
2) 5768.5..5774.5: 5773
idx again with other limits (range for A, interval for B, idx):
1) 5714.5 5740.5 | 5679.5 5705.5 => 52.3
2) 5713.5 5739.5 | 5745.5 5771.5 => 52.2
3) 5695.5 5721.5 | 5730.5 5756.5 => 51.9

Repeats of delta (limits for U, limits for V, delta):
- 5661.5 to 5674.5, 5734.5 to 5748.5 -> 1.03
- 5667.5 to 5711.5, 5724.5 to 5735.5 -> 0.98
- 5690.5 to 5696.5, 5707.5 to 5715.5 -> 0.89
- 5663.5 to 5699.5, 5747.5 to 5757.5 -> 1.00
